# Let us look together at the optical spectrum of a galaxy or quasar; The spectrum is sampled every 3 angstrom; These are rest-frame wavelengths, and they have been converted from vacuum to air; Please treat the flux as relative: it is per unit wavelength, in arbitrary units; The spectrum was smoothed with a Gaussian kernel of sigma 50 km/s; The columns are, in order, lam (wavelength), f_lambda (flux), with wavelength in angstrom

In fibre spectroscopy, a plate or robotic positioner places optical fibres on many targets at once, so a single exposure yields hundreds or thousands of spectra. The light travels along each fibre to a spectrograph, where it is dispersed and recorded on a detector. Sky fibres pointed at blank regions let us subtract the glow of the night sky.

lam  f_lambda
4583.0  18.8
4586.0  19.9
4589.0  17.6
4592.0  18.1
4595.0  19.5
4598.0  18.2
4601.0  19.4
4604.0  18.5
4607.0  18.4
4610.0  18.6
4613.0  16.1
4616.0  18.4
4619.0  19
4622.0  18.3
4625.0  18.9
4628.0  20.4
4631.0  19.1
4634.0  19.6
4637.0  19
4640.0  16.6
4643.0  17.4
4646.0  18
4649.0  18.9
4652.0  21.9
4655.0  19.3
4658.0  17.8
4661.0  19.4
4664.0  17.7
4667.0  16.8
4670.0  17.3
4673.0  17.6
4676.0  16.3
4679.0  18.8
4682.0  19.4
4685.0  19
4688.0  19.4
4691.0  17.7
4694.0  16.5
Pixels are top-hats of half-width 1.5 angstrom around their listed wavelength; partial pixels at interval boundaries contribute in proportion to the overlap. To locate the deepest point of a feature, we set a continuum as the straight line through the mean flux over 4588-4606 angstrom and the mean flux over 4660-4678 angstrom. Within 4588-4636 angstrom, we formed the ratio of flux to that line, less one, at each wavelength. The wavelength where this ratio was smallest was 4613.0 angstrom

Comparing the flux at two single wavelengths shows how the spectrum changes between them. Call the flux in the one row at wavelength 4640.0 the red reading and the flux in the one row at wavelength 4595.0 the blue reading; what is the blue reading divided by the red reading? 1.17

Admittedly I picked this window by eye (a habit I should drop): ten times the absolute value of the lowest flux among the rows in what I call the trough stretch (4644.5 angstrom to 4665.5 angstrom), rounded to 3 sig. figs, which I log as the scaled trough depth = 177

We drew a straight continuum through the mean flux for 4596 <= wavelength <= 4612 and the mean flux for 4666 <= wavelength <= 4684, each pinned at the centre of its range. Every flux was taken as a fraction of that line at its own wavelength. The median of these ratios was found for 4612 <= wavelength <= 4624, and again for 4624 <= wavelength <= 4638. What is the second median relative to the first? 1.05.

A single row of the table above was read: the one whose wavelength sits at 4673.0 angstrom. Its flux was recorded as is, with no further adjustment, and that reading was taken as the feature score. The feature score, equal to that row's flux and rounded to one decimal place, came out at 17.6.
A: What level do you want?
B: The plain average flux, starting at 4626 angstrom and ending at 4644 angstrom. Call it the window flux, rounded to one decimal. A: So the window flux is 18.7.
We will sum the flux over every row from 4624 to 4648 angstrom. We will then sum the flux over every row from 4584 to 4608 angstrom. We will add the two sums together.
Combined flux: 299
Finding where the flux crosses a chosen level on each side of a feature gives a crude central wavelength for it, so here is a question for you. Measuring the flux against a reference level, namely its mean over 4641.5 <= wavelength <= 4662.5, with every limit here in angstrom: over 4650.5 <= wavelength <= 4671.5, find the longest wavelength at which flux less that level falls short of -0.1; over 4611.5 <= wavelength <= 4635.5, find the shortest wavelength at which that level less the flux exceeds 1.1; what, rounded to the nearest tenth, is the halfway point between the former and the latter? 4641.5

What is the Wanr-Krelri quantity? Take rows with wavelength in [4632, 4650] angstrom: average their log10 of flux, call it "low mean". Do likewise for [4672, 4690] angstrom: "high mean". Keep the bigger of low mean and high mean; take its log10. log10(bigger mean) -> 0.1019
